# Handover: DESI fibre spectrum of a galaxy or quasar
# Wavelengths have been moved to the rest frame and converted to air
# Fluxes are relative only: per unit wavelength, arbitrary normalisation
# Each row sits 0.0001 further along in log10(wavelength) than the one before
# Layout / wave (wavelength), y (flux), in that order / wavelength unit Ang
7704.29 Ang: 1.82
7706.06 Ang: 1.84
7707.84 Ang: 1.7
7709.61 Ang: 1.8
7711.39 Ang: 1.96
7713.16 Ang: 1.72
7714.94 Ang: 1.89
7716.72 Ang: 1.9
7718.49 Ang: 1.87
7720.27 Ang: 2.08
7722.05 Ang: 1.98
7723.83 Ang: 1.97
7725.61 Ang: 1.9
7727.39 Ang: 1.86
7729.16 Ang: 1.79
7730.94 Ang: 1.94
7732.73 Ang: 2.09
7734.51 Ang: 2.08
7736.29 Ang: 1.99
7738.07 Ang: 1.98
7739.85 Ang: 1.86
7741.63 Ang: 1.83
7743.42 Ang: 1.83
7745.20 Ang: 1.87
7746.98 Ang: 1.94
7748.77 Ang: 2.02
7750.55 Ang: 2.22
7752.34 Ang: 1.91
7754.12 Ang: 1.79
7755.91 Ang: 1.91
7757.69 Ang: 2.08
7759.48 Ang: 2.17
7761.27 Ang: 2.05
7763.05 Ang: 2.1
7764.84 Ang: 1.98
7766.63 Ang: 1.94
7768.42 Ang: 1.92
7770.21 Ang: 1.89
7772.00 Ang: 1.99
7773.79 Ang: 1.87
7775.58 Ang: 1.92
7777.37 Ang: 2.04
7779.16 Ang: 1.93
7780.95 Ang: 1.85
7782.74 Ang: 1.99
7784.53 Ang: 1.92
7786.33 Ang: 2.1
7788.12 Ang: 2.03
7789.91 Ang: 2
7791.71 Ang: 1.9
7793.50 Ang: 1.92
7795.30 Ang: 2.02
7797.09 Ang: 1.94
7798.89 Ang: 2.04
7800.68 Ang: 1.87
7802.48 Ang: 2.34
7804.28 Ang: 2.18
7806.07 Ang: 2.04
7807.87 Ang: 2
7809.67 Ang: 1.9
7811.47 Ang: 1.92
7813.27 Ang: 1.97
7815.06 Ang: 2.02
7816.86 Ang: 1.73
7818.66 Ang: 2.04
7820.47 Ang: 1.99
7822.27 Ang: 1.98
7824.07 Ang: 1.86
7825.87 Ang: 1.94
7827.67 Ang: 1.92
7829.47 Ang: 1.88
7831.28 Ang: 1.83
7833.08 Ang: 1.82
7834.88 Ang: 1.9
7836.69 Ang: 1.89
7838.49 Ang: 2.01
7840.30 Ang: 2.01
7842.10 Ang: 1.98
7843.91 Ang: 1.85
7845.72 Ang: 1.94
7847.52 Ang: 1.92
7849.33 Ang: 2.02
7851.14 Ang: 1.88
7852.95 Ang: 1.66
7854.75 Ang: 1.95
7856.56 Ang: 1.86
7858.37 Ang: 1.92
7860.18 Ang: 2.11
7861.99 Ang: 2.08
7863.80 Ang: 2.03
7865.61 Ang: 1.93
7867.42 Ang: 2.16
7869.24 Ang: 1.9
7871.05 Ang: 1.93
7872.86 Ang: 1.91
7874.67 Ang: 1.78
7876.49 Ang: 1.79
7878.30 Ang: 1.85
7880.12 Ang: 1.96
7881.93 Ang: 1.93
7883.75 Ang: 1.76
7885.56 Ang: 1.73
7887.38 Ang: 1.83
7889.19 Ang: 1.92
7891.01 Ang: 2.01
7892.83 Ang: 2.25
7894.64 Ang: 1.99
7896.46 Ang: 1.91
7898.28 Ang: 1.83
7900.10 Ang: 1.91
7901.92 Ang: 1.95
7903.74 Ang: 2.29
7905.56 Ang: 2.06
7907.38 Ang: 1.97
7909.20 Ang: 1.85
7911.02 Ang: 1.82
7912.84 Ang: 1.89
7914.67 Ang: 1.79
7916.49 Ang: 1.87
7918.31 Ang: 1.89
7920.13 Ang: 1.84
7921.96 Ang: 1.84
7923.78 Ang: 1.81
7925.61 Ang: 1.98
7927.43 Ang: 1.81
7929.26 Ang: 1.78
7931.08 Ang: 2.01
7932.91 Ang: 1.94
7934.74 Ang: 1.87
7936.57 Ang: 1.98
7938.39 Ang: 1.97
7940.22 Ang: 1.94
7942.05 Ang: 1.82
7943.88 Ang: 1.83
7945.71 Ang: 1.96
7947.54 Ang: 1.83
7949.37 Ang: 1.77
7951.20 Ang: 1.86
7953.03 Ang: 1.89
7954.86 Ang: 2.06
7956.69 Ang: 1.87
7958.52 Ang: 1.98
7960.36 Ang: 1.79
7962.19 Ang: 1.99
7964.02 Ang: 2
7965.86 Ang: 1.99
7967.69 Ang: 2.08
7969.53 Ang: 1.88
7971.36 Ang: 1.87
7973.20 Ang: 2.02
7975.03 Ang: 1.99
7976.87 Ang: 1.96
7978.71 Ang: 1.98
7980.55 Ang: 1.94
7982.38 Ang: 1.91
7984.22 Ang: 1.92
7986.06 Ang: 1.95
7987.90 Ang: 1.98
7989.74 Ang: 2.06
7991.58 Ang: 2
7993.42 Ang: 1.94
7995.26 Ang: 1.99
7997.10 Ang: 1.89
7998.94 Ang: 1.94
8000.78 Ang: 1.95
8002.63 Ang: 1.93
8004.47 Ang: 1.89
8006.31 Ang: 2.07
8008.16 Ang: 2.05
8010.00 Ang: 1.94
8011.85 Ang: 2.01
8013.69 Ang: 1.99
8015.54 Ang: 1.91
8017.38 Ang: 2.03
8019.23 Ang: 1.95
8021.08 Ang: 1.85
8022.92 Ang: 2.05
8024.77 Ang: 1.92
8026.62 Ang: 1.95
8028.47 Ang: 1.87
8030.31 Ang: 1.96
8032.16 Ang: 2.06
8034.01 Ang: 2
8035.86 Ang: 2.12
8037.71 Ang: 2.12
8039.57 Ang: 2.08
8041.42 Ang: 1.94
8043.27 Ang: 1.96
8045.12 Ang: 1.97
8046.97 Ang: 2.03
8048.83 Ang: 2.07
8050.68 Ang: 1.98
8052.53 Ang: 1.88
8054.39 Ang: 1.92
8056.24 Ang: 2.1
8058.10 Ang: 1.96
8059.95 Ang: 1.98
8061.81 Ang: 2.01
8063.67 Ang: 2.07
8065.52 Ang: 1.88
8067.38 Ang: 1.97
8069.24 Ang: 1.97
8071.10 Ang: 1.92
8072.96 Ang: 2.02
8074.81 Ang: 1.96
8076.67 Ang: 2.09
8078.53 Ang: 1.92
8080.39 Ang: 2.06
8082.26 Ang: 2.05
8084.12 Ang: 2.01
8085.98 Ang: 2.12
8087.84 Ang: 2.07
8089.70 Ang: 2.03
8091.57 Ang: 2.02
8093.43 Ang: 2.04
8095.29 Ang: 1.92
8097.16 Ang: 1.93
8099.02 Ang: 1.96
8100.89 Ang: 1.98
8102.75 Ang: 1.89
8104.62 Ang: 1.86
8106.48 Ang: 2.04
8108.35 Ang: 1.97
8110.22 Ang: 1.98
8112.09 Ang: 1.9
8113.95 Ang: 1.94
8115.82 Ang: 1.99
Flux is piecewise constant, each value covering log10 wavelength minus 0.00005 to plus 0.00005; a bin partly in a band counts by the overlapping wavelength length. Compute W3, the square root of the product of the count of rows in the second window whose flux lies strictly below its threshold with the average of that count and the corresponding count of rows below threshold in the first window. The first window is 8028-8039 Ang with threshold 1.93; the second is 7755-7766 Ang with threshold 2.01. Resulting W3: 1.73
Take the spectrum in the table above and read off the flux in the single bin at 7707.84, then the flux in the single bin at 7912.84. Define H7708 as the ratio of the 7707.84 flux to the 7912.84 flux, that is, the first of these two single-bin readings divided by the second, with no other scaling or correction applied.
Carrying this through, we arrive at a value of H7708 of 0.90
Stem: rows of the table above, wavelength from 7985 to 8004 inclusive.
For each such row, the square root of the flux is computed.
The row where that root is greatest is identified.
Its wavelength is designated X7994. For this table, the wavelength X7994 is 7989.74 Ang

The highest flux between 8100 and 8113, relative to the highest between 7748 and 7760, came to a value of 0.92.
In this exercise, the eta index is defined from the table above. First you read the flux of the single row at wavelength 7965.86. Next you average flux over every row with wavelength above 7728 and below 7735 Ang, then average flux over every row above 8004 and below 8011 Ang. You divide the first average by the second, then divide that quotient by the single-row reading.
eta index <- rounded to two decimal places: 0.50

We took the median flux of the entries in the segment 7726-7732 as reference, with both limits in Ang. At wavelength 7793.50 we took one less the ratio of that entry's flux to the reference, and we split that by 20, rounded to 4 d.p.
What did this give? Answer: -0.0016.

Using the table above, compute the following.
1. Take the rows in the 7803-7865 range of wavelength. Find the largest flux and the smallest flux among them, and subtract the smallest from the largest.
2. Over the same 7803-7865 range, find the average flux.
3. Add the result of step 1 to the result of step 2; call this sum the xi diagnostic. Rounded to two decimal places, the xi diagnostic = 2.46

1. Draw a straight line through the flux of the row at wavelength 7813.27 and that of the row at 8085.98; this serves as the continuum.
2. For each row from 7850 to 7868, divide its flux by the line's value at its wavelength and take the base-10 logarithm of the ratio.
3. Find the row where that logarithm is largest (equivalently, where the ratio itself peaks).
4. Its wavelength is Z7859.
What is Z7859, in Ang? 7867.42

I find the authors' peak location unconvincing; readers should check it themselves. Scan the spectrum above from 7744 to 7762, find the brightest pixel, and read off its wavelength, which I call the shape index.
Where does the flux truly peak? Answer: 7750.55 Ang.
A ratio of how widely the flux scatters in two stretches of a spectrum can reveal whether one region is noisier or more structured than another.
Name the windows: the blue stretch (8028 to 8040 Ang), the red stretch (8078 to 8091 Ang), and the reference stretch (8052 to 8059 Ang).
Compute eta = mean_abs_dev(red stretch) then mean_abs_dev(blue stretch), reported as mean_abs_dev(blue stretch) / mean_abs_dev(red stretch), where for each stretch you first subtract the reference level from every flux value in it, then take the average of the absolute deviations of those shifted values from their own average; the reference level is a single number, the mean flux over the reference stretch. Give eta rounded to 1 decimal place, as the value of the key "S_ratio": 1.7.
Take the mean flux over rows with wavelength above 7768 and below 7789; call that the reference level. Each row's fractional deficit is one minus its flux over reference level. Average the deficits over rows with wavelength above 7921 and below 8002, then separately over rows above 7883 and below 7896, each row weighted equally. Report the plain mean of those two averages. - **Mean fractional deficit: 0.014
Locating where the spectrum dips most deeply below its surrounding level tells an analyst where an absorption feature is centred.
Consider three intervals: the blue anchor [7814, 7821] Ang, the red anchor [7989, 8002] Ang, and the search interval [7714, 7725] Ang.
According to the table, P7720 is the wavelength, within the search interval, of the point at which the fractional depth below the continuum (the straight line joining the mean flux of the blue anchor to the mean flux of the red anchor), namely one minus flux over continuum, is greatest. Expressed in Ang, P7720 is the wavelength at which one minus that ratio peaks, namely 7718.49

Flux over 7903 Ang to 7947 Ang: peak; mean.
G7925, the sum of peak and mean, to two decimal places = 4.20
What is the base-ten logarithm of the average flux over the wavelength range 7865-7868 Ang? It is 0.311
